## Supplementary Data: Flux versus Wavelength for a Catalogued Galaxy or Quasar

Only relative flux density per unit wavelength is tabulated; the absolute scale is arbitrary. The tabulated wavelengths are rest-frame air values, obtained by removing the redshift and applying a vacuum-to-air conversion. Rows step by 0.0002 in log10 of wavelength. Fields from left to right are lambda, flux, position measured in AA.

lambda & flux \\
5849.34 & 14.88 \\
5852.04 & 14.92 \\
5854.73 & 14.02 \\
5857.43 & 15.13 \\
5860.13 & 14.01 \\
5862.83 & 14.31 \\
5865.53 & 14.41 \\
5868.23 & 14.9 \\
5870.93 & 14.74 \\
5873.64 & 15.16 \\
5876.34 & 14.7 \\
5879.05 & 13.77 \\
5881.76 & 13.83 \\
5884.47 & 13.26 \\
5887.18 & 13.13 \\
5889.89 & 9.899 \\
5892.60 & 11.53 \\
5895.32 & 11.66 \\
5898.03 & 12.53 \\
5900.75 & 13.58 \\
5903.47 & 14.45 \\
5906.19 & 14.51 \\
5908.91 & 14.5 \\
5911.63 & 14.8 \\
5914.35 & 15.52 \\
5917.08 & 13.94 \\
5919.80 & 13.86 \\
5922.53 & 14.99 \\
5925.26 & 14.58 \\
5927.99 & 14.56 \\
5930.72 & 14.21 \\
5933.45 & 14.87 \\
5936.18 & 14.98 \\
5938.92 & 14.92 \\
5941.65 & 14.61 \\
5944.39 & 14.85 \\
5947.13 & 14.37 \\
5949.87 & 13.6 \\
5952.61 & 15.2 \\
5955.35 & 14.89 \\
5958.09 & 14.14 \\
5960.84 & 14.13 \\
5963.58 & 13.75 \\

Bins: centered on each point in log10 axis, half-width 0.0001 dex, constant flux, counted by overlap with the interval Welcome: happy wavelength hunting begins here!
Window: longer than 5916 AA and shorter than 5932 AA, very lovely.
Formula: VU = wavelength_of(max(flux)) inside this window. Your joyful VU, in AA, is 5922.53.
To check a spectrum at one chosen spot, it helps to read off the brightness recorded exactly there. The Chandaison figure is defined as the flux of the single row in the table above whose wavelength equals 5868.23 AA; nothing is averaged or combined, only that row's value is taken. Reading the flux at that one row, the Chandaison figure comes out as 14.9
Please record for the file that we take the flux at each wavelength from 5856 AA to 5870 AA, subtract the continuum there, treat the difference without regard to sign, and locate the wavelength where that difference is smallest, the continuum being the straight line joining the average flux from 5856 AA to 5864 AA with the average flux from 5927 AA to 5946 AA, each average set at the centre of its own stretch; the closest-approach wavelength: 5865.53 AA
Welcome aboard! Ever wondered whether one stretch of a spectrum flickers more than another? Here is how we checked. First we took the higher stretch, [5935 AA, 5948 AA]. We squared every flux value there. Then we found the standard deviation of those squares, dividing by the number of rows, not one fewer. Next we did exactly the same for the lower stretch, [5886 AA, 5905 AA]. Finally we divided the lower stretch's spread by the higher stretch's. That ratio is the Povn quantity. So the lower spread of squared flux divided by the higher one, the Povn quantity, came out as 5.1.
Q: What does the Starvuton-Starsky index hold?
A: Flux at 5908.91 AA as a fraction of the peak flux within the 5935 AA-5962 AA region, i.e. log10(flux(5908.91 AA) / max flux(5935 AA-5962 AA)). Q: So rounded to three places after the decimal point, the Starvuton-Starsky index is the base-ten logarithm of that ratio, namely -0.020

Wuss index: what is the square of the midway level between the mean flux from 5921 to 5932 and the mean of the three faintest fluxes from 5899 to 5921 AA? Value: 201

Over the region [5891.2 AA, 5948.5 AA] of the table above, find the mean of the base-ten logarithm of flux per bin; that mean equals 1.15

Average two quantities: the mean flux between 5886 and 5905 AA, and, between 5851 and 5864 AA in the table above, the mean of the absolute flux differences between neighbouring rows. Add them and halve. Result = 6.63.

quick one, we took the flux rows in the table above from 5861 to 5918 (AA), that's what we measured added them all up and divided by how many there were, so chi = 13.8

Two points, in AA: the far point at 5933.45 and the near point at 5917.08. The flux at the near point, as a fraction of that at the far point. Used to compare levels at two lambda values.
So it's 0.94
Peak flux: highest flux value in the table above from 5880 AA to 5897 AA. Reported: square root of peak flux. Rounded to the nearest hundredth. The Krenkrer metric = 3.72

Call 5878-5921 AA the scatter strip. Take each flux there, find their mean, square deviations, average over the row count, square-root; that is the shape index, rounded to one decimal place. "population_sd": 1.4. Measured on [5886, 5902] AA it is 1.2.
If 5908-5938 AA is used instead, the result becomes 0.5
